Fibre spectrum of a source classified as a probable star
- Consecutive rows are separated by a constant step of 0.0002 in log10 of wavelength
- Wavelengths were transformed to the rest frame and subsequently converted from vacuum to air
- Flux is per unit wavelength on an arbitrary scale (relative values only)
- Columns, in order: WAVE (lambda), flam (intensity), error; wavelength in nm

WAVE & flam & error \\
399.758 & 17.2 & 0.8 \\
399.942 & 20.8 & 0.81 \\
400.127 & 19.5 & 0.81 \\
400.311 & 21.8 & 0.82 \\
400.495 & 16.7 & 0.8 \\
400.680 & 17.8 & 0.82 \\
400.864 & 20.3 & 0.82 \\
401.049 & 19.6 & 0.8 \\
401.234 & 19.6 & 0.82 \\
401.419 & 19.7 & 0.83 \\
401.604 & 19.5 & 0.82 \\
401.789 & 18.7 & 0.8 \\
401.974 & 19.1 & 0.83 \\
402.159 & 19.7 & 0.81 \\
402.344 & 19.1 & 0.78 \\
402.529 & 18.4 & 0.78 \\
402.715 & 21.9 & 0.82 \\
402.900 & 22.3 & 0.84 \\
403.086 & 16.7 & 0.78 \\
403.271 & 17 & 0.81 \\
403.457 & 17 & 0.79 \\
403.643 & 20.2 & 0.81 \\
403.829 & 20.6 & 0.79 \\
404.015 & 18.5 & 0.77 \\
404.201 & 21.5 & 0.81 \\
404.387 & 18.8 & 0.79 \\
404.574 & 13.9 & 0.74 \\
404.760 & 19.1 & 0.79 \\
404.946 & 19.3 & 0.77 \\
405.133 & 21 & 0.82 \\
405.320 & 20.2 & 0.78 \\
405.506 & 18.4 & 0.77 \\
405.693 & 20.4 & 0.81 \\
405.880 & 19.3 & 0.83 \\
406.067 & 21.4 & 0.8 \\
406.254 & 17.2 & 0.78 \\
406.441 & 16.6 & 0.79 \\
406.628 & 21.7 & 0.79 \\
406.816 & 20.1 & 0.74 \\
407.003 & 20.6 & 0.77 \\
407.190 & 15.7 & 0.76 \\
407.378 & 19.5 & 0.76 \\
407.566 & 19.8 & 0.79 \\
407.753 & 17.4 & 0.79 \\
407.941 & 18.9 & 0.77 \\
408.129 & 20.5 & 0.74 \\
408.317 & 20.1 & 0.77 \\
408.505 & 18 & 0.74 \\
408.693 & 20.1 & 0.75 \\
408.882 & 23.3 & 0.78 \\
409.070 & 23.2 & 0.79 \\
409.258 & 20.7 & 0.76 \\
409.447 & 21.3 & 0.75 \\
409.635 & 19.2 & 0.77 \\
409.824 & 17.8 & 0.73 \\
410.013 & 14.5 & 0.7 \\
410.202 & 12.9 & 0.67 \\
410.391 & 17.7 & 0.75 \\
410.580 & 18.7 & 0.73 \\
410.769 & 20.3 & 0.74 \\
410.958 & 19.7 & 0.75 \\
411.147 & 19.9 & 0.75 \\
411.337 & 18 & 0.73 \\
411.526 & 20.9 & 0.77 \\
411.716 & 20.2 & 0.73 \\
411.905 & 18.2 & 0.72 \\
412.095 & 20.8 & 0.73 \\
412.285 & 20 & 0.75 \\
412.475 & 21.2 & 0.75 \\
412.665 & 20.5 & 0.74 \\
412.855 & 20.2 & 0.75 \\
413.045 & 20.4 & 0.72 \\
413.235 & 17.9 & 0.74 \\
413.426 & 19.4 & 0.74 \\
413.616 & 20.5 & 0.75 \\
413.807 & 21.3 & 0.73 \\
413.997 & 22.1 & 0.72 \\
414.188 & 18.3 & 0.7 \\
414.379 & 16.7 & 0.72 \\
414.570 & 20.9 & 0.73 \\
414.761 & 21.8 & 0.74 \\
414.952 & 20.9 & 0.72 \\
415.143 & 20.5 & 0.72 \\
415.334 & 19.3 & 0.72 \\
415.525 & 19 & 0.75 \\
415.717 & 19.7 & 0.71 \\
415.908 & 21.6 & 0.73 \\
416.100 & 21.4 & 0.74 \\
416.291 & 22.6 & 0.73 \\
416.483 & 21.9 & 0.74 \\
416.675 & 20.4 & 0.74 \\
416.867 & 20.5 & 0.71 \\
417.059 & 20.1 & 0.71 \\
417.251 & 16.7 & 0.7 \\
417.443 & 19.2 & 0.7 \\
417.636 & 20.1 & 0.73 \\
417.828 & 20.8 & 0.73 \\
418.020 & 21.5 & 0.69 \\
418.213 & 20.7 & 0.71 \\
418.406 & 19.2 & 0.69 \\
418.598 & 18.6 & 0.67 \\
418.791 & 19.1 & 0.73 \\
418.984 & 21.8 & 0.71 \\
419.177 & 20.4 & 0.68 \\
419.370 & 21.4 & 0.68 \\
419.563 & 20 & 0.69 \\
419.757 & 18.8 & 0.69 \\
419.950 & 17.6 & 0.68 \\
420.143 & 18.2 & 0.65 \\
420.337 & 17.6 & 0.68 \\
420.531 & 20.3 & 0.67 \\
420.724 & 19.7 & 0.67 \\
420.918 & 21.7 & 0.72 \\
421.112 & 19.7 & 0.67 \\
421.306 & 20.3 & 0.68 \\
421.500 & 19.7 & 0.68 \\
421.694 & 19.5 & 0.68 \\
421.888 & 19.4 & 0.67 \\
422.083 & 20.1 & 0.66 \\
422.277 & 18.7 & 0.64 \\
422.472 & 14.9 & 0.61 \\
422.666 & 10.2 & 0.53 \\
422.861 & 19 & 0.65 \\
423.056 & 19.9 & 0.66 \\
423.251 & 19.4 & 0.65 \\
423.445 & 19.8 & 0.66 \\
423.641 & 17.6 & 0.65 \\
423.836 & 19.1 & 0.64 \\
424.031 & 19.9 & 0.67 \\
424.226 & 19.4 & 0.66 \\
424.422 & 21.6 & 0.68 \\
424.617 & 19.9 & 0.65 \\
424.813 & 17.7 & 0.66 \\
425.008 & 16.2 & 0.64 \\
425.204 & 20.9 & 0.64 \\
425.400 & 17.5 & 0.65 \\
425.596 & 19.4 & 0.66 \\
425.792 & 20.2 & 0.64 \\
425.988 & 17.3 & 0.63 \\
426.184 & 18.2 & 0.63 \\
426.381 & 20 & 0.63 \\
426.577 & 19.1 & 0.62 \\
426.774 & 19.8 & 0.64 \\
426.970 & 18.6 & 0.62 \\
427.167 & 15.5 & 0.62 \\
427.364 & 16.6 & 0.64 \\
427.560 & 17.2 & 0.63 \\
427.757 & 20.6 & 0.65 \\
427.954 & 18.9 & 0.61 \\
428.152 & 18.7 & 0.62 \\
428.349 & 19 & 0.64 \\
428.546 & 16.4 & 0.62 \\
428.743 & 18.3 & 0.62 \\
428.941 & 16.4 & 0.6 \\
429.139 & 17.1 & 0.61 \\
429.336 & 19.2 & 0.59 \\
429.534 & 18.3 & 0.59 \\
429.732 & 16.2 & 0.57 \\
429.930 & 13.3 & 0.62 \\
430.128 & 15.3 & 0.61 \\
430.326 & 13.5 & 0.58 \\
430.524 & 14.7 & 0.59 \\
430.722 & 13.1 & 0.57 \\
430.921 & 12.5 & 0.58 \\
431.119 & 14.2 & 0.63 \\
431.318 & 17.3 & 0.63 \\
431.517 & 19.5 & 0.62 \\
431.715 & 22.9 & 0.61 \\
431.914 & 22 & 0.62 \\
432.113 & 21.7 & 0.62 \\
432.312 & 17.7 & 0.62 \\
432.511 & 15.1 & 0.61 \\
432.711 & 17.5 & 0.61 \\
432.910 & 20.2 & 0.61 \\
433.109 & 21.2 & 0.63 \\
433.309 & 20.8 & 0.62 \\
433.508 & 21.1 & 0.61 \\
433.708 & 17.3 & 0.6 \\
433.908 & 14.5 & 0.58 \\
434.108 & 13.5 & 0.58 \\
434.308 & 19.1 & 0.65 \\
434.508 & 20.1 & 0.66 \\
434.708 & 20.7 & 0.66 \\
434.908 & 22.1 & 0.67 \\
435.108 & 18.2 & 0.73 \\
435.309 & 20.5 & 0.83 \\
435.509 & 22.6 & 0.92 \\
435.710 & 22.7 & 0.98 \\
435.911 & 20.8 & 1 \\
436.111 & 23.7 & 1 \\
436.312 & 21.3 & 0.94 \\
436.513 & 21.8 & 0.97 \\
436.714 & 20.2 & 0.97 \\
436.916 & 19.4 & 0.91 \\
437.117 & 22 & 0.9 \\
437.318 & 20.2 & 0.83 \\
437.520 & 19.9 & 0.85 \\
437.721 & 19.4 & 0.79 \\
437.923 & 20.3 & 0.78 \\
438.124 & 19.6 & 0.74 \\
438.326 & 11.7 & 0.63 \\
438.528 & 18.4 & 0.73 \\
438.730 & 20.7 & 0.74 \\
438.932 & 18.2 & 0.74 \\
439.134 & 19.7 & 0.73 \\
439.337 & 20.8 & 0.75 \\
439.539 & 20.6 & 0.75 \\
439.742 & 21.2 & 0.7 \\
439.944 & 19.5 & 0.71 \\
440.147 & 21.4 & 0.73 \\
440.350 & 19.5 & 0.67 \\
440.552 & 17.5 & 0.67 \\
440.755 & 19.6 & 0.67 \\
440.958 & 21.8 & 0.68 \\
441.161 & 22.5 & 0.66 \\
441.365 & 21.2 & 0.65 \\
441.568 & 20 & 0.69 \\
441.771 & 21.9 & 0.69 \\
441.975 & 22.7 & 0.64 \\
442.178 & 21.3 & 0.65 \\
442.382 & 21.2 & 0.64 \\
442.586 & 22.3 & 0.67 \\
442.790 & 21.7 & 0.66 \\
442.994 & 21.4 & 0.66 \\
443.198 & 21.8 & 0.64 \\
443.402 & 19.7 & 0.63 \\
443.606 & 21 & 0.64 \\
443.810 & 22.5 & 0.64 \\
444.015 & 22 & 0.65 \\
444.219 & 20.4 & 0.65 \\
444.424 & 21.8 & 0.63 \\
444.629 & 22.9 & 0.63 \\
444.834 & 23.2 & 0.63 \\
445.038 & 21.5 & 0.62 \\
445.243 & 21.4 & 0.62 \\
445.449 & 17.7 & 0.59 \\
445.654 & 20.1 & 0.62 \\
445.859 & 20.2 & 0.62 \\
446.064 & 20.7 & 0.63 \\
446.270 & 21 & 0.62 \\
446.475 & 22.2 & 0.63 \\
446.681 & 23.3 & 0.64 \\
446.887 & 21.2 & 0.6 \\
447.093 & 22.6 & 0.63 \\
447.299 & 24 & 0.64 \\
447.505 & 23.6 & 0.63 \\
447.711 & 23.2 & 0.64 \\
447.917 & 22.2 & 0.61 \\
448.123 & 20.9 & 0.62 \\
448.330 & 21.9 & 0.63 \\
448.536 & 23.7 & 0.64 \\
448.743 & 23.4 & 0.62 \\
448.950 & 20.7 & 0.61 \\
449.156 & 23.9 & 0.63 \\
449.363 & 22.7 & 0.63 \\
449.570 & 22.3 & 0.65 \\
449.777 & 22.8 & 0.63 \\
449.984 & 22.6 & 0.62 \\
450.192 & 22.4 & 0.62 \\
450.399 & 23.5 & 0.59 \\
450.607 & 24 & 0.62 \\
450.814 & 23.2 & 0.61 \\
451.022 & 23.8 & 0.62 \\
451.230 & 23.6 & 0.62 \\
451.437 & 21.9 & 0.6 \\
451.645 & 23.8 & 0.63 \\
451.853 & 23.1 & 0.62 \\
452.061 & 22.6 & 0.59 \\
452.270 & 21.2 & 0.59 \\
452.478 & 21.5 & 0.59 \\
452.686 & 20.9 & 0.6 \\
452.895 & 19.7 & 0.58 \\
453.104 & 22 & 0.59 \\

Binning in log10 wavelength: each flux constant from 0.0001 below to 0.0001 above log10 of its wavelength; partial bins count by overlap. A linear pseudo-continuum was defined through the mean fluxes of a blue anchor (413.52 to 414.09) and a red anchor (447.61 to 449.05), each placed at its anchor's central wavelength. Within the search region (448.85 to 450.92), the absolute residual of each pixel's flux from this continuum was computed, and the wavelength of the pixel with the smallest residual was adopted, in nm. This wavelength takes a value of 449.570 nm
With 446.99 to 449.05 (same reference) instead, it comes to 447.917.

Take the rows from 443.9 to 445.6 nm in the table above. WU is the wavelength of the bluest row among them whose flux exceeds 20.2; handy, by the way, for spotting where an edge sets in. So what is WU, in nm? 444.015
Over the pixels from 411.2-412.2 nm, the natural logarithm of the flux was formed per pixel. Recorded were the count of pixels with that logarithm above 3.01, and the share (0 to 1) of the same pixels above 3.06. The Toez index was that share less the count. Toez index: -2.0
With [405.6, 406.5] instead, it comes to -1.8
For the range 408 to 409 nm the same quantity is -1.8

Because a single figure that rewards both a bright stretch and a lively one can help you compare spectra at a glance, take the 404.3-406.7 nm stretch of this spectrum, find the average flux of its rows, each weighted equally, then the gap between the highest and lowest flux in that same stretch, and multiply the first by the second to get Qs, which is 148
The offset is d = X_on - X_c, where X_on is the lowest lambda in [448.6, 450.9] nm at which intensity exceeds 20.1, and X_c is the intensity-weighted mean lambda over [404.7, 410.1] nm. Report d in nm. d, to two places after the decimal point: 41.37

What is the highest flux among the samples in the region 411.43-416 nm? 22.1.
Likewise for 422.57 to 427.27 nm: 21.6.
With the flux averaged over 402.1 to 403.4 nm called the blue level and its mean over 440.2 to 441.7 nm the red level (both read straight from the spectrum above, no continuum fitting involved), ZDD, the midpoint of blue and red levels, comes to 19.8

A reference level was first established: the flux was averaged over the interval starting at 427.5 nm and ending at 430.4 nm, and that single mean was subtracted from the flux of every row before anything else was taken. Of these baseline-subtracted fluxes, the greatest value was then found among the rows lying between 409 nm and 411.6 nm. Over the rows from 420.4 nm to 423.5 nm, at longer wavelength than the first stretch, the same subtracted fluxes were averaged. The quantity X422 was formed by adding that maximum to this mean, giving 7.6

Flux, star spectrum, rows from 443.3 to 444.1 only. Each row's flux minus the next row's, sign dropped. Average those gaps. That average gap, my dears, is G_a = 1.1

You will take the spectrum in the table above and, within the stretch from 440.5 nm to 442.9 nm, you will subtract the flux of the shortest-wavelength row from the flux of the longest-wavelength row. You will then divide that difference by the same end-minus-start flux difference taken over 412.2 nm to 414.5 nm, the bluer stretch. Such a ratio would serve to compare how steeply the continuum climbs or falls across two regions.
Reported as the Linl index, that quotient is -1.3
